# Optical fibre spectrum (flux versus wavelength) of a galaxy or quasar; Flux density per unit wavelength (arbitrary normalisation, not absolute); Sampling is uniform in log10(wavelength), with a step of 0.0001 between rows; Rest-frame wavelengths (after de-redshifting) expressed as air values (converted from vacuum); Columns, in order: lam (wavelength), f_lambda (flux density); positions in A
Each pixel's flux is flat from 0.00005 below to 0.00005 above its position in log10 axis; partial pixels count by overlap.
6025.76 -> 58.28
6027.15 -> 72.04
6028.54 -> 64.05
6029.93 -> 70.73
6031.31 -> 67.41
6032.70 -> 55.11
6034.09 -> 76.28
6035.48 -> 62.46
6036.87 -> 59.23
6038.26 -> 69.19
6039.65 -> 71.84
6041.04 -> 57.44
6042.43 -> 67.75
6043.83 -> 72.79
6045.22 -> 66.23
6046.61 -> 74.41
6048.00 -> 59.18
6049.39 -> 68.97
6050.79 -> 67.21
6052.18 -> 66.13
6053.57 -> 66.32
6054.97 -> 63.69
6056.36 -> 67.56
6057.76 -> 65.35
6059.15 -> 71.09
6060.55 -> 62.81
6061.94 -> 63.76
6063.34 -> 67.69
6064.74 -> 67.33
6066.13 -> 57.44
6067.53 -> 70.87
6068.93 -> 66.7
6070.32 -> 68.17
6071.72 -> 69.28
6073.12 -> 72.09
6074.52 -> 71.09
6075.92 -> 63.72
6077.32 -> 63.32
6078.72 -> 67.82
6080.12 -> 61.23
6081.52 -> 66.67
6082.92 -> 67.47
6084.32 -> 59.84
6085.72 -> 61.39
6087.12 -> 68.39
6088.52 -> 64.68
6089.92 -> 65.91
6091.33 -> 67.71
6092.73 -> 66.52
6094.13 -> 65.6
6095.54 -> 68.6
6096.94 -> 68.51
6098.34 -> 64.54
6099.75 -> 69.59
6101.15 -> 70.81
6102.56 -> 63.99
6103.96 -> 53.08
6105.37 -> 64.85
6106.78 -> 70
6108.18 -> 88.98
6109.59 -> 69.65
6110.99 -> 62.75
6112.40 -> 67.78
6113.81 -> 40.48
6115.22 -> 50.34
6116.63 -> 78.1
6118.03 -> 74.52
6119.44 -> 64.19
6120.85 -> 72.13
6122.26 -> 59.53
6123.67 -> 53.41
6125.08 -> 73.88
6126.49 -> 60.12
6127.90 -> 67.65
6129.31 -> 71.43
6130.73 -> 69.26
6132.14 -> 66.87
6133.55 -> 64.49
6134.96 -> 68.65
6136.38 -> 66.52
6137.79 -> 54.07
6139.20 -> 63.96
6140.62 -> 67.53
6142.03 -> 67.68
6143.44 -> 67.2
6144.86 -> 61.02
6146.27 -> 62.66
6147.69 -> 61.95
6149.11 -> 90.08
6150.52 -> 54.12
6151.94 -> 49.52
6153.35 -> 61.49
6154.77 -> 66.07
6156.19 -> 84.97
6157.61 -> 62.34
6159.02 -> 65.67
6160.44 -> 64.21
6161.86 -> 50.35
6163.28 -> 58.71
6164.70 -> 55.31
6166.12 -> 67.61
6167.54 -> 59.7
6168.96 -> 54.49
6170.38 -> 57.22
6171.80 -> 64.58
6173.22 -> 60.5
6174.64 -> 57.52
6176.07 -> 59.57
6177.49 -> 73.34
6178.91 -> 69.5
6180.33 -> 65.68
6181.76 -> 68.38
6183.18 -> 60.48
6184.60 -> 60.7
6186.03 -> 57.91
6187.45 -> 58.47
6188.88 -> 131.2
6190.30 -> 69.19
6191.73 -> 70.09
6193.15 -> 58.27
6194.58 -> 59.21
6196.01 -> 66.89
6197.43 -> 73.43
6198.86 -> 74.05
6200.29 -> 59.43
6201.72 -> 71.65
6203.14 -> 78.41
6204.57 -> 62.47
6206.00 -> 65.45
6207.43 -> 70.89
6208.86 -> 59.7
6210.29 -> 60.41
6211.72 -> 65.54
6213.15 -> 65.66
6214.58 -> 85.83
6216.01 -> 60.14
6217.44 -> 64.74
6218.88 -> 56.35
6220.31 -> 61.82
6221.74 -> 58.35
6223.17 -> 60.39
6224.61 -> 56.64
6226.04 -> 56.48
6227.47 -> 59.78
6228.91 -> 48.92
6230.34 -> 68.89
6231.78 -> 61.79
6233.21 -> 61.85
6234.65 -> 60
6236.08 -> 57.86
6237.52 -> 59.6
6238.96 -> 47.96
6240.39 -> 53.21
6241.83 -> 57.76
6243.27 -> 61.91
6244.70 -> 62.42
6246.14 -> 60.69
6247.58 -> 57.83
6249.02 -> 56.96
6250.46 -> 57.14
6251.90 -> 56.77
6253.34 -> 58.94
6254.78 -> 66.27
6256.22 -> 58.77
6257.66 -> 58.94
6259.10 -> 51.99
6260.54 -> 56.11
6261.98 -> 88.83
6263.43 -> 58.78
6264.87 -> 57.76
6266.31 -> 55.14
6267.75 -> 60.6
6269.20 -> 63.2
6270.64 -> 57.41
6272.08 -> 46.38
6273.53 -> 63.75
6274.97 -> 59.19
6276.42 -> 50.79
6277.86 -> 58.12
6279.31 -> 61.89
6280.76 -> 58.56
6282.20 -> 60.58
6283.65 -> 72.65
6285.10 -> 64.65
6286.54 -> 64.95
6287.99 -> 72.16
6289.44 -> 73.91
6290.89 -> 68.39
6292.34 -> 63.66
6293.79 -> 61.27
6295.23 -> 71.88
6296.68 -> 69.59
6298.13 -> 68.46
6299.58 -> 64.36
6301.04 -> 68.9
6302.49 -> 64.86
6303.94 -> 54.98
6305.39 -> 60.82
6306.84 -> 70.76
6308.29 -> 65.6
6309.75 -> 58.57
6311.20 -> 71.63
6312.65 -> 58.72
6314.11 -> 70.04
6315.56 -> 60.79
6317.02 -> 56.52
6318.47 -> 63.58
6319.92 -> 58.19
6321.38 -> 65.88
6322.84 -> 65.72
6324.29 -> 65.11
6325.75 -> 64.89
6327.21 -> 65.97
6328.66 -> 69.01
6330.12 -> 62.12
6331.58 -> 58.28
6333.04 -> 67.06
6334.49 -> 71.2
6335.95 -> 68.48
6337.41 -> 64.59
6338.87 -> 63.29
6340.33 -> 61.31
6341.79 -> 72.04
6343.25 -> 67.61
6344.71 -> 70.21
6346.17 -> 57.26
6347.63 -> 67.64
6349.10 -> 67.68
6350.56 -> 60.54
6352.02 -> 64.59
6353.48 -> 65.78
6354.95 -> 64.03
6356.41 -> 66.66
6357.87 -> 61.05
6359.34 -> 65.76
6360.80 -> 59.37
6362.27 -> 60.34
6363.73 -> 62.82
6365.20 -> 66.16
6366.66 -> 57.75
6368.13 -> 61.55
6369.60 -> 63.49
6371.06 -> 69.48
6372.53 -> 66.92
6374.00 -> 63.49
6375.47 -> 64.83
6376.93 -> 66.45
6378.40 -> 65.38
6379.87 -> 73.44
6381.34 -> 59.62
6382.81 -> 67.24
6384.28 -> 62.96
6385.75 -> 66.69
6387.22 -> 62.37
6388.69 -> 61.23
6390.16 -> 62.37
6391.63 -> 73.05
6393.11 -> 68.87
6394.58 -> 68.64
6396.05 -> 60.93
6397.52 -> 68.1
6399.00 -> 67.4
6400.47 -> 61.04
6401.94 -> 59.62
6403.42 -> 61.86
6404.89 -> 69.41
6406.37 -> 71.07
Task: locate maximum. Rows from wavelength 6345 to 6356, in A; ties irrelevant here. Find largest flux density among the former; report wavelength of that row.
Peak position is 6349.10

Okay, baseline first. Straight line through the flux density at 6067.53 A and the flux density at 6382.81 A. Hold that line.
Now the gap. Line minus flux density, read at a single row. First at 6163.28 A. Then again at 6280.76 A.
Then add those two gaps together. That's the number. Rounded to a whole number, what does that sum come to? 21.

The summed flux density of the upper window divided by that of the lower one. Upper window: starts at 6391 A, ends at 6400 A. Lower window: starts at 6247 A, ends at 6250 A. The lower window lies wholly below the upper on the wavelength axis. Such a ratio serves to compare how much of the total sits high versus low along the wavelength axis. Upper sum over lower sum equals 3.5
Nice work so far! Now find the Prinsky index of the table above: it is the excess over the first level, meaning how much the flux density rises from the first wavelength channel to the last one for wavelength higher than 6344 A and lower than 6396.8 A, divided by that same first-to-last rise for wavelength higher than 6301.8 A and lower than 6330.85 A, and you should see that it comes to 3.4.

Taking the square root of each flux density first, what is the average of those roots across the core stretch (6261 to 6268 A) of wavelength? 7.98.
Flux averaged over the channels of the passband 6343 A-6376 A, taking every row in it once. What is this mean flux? 64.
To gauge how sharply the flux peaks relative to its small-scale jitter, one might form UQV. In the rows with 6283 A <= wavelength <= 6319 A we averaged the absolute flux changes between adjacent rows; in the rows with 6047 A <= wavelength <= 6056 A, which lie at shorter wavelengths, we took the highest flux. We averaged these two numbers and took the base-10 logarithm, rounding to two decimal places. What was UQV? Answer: 1.58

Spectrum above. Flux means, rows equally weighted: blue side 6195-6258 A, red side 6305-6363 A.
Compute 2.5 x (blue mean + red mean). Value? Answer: 316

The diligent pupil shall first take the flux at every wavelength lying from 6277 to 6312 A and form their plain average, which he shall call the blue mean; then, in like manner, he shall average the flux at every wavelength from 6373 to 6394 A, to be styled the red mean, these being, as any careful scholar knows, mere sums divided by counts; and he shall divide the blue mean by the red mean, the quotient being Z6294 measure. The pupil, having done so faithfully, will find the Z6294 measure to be 1.00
